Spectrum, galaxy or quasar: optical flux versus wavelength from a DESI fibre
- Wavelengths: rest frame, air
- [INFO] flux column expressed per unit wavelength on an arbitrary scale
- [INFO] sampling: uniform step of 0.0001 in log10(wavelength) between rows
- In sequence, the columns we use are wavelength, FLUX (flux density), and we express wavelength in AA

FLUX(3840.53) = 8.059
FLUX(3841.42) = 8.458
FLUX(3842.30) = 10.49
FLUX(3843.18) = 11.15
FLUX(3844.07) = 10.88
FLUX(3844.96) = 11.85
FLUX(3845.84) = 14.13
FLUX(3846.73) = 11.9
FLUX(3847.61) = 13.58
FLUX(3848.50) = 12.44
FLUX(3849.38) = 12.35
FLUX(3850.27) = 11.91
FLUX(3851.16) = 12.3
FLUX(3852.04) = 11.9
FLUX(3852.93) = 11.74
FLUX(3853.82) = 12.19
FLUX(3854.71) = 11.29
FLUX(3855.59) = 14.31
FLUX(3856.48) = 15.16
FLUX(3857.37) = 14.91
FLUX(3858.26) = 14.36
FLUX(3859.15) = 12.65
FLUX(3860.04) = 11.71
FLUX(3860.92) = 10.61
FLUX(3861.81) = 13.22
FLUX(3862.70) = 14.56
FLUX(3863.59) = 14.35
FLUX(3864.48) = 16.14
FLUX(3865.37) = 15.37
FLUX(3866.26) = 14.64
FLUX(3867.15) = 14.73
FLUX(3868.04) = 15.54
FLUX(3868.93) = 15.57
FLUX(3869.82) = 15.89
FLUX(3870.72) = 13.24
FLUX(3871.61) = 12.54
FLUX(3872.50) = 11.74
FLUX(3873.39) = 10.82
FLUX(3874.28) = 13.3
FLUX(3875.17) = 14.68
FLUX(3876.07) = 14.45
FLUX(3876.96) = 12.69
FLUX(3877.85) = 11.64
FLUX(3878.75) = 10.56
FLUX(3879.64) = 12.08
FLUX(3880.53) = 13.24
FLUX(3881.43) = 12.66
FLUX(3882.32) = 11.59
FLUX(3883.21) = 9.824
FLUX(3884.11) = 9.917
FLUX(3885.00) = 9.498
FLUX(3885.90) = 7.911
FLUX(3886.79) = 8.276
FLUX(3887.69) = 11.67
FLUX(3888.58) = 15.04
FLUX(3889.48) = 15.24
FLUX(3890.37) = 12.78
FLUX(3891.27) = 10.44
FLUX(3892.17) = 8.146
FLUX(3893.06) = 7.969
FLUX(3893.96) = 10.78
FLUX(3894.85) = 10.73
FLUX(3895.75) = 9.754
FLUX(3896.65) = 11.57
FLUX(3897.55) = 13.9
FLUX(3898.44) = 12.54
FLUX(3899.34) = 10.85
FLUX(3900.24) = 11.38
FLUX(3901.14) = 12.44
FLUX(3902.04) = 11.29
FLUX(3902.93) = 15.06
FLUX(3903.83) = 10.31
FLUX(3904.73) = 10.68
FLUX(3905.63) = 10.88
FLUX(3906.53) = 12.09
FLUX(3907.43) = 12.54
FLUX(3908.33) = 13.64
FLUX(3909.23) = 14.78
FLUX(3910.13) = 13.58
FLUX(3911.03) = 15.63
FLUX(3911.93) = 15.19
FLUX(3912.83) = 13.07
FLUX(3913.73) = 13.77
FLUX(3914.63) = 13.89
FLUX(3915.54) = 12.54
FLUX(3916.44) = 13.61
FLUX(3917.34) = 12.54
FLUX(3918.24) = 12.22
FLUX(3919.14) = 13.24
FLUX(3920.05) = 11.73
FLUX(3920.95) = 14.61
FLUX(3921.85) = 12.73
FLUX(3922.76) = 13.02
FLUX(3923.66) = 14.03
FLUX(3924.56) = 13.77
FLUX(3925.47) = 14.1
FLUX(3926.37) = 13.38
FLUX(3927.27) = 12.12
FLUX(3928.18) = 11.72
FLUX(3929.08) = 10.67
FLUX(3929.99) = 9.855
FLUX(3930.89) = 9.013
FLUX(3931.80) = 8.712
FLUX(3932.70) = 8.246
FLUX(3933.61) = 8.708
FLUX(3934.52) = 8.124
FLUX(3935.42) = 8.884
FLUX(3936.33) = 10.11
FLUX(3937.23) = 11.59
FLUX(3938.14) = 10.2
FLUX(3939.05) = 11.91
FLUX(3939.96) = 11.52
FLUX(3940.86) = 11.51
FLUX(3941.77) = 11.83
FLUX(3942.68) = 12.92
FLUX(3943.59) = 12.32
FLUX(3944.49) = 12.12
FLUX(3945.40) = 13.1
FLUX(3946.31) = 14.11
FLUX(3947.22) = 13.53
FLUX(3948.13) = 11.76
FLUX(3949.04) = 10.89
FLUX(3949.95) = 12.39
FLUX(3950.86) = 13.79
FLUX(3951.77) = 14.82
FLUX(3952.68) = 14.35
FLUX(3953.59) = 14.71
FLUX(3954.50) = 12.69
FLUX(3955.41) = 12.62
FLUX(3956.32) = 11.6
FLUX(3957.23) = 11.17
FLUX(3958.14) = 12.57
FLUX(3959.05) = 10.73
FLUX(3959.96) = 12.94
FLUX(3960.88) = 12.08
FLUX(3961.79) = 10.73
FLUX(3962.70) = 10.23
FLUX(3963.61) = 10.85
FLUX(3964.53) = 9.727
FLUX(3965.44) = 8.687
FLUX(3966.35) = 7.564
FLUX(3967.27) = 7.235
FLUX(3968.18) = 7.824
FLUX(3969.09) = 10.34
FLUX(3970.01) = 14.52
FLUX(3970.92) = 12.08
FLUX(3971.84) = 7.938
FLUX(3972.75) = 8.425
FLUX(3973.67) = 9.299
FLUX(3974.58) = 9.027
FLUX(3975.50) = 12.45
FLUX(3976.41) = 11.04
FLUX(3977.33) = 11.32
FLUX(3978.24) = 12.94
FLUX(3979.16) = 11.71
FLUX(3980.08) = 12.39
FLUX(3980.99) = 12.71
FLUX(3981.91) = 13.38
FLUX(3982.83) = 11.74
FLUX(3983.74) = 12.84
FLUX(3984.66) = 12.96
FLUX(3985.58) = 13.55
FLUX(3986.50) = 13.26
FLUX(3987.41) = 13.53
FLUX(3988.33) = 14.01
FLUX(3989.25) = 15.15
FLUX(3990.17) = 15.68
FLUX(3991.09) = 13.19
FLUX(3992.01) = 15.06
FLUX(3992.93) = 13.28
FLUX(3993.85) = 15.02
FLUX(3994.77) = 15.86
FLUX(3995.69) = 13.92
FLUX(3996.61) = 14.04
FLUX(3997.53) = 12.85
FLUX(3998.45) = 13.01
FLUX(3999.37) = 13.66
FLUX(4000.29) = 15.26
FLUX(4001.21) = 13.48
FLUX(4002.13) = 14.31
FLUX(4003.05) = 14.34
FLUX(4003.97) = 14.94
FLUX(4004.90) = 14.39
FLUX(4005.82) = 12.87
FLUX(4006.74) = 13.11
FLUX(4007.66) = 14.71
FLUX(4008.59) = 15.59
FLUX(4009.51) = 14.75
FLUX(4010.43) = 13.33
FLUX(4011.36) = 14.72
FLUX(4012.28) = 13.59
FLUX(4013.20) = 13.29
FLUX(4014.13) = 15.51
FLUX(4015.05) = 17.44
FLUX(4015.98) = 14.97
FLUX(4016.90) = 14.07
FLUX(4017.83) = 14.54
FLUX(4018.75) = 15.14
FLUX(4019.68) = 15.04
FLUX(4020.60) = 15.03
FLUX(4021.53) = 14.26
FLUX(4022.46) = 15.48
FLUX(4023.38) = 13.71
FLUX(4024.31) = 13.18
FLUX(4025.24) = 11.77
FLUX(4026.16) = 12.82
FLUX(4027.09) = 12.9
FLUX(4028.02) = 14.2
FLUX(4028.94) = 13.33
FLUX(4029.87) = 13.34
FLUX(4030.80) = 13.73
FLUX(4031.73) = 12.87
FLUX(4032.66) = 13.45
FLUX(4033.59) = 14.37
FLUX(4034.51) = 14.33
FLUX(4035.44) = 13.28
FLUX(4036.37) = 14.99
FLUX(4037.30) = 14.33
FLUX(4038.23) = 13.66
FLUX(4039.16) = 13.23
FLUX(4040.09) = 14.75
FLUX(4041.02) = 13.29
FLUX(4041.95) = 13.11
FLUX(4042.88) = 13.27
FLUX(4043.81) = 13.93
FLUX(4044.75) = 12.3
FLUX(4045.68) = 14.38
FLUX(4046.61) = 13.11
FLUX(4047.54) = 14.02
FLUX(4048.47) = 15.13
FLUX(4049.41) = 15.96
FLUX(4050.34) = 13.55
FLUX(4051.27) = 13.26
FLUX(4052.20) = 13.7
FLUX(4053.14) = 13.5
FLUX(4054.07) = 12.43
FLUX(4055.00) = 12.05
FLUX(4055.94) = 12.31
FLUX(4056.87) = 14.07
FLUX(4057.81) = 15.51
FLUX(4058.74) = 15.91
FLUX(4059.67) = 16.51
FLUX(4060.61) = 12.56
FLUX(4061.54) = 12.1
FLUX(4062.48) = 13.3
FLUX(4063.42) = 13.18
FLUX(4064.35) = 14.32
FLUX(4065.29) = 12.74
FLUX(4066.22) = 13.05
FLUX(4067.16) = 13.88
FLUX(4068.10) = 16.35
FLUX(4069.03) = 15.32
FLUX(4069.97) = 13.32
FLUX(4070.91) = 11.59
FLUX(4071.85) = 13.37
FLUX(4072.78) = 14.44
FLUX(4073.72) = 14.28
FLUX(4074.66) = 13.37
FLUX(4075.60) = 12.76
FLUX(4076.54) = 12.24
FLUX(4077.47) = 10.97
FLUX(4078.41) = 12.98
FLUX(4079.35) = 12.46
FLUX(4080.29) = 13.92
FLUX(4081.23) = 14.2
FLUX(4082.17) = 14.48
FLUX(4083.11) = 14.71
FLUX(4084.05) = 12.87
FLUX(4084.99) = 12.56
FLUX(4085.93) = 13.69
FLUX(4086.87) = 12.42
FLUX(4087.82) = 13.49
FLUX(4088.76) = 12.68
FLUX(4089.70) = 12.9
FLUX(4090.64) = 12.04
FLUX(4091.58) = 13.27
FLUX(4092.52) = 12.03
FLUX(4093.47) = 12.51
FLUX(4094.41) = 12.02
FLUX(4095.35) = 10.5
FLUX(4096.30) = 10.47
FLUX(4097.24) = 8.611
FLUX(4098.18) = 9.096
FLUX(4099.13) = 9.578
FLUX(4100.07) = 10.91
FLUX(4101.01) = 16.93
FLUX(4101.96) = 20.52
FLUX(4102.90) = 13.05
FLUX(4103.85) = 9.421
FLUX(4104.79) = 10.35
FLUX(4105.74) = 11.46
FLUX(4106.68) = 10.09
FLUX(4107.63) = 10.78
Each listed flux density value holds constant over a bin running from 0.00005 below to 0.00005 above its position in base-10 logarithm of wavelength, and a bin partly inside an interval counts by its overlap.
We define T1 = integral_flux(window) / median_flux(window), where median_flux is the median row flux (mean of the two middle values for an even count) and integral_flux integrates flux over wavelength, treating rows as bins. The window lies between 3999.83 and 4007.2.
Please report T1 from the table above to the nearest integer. 7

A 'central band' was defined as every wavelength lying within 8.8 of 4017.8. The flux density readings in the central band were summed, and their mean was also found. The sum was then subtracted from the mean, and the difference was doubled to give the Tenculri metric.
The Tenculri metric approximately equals -517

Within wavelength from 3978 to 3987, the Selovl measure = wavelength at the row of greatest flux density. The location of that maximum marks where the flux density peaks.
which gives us 3985.58 AA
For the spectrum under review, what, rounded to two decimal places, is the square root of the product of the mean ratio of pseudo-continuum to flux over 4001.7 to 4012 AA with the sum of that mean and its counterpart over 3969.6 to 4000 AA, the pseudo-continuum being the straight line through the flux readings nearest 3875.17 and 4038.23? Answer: 1.43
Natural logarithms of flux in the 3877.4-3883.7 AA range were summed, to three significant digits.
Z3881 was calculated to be 17.2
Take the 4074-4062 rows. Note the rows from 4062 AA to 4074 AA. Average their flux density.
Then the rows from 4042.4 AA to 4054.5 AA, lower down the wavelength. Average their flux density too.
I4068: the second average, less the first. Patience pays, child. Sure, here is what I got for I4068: 0.0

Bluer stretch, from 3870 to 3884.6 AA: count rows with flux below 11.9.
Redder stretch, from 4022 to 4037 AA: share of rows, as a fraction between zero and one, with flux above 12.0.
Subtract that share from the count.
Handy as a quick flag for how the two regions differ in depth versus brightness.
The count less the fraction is 6.1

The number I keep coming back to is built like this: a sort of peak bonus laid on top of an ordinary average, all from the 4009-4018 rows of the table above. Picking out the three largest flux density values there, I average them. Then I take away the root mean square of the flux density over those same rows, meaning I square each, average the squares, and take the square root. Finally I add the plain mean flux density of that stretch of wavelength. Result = 15.9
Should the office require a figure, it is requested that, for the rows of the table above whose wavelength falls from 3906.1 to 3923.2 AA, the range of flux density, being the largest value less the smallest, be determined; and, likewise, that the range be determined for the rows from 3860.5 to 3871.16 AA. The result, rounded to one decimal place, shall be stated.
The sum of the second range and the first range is 9.4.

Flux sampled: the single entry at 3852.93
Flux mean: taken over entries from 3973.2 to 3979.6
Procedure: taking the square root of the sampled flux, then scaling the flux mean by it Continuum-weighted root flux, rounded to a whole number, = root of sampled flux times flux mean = 38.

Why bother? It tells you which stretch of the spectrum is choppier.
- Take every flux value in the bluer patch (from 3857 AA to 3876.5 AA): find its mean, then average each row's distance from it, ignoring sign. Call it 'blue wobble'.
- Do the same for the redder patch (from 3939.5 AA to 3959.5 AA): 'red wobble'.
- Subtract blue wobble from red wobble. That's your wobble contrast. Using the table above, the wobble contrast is -0.4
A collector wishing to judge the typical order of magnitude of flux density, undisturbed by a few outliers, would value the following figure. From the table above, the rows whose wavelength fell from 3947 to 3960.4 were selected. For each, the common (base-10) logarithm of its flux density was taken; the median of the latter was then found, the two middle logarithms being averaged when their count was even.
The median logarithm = 1.101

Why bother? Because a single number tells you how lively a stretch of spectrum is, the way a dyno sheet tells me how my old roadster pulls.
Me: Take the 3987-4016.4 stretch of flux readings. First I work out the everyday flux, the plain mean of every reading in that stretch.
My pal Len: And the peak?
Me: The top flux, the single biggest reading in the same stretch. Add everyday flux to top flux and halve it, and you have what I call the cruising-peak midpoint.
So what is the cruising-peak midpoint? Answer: 15.9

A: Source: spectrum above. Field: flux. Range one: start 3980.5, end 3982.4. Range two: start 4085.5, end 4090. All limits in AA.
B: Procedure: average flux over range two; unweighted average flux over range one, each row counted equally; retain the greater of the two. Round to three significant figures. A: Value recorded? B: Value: 13.0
